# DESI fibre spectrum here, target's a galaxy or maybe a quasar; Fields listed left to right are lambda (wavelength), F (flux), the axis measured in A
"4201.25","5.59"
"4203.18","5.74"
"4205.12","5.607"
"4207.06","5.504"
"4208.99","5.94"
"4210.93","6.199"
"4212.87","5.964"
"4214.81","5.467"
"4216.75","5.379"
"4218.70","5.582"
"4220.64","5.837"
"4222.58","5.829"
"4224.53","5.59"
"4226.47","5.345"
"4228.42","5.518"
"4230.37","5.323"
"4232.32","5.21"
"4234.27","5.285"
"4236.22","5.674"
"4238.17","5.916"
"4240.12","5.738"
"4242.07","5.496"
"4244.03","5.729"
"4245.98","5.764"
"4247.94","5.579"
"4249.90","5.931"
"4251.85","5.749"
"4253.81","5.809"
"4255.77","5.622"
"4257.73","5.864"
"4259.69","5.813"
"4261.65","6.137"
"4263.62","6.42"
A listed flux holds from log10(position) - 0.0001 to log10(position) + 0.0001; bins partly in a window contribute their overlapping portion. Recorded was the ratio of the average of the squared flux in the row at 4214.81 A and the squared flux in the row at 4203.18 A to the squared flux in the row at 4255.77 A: 0.99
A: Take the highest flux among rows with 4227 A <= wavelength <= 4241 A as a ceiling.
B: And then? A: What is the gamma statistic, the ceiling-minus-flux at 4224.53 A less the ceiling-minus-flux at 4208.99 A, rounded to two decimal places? 0.35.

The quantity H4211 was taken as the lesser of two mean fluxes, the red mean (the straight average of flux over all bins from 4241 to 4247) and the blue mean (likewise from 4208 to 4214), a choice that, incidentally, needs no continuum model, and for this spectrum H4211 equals 5.66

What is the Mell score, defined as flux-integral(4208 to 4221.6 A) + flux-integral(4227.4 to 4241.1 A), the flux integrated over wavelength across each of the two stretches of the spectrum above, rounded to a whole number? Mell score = 154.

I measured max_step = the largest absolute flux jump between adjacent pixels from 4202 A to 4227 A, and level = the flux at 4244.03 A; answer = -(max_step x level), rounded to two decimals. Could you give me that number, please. -2.85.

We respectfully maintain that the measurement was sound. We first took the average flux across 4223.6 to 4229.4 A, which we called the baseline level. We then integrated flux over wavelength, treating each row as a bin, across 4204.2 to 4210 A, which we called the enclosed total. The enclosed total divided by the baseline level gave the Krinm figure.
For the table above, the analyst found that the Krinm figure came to 6.02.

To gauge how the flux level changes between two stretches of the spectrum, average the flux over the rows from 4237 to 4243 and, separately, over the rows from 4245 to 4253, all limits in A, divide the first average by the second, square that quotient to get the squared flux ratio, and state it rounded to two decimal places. 0.99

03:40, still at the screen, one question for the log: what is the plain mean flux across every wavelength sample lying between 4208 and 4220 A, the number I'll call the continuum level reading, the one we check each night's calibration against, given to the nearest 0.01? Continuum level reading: 5.76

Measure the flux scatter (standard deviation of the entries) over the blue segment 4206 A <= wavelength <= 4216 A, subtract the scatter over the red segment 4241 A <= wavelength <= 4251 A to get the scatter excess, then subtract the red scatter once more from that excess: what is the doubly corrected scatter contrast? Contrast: -0.02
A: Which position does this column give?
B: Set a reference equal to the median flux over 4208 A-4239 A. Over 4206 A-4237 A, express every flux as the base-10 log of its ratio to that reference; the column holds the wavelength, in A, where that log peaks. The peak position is 4210.93 A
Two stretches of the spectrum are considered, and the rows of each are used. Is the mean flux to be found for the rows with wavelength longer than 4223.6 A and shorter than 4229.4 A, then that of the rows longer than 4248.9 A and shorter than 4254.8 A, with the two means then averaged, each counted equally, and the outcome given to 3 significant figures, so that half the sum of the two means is 5.66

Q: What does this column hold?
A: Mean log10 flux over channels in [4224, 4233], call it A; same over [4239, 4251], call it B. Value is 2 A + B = 2.22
